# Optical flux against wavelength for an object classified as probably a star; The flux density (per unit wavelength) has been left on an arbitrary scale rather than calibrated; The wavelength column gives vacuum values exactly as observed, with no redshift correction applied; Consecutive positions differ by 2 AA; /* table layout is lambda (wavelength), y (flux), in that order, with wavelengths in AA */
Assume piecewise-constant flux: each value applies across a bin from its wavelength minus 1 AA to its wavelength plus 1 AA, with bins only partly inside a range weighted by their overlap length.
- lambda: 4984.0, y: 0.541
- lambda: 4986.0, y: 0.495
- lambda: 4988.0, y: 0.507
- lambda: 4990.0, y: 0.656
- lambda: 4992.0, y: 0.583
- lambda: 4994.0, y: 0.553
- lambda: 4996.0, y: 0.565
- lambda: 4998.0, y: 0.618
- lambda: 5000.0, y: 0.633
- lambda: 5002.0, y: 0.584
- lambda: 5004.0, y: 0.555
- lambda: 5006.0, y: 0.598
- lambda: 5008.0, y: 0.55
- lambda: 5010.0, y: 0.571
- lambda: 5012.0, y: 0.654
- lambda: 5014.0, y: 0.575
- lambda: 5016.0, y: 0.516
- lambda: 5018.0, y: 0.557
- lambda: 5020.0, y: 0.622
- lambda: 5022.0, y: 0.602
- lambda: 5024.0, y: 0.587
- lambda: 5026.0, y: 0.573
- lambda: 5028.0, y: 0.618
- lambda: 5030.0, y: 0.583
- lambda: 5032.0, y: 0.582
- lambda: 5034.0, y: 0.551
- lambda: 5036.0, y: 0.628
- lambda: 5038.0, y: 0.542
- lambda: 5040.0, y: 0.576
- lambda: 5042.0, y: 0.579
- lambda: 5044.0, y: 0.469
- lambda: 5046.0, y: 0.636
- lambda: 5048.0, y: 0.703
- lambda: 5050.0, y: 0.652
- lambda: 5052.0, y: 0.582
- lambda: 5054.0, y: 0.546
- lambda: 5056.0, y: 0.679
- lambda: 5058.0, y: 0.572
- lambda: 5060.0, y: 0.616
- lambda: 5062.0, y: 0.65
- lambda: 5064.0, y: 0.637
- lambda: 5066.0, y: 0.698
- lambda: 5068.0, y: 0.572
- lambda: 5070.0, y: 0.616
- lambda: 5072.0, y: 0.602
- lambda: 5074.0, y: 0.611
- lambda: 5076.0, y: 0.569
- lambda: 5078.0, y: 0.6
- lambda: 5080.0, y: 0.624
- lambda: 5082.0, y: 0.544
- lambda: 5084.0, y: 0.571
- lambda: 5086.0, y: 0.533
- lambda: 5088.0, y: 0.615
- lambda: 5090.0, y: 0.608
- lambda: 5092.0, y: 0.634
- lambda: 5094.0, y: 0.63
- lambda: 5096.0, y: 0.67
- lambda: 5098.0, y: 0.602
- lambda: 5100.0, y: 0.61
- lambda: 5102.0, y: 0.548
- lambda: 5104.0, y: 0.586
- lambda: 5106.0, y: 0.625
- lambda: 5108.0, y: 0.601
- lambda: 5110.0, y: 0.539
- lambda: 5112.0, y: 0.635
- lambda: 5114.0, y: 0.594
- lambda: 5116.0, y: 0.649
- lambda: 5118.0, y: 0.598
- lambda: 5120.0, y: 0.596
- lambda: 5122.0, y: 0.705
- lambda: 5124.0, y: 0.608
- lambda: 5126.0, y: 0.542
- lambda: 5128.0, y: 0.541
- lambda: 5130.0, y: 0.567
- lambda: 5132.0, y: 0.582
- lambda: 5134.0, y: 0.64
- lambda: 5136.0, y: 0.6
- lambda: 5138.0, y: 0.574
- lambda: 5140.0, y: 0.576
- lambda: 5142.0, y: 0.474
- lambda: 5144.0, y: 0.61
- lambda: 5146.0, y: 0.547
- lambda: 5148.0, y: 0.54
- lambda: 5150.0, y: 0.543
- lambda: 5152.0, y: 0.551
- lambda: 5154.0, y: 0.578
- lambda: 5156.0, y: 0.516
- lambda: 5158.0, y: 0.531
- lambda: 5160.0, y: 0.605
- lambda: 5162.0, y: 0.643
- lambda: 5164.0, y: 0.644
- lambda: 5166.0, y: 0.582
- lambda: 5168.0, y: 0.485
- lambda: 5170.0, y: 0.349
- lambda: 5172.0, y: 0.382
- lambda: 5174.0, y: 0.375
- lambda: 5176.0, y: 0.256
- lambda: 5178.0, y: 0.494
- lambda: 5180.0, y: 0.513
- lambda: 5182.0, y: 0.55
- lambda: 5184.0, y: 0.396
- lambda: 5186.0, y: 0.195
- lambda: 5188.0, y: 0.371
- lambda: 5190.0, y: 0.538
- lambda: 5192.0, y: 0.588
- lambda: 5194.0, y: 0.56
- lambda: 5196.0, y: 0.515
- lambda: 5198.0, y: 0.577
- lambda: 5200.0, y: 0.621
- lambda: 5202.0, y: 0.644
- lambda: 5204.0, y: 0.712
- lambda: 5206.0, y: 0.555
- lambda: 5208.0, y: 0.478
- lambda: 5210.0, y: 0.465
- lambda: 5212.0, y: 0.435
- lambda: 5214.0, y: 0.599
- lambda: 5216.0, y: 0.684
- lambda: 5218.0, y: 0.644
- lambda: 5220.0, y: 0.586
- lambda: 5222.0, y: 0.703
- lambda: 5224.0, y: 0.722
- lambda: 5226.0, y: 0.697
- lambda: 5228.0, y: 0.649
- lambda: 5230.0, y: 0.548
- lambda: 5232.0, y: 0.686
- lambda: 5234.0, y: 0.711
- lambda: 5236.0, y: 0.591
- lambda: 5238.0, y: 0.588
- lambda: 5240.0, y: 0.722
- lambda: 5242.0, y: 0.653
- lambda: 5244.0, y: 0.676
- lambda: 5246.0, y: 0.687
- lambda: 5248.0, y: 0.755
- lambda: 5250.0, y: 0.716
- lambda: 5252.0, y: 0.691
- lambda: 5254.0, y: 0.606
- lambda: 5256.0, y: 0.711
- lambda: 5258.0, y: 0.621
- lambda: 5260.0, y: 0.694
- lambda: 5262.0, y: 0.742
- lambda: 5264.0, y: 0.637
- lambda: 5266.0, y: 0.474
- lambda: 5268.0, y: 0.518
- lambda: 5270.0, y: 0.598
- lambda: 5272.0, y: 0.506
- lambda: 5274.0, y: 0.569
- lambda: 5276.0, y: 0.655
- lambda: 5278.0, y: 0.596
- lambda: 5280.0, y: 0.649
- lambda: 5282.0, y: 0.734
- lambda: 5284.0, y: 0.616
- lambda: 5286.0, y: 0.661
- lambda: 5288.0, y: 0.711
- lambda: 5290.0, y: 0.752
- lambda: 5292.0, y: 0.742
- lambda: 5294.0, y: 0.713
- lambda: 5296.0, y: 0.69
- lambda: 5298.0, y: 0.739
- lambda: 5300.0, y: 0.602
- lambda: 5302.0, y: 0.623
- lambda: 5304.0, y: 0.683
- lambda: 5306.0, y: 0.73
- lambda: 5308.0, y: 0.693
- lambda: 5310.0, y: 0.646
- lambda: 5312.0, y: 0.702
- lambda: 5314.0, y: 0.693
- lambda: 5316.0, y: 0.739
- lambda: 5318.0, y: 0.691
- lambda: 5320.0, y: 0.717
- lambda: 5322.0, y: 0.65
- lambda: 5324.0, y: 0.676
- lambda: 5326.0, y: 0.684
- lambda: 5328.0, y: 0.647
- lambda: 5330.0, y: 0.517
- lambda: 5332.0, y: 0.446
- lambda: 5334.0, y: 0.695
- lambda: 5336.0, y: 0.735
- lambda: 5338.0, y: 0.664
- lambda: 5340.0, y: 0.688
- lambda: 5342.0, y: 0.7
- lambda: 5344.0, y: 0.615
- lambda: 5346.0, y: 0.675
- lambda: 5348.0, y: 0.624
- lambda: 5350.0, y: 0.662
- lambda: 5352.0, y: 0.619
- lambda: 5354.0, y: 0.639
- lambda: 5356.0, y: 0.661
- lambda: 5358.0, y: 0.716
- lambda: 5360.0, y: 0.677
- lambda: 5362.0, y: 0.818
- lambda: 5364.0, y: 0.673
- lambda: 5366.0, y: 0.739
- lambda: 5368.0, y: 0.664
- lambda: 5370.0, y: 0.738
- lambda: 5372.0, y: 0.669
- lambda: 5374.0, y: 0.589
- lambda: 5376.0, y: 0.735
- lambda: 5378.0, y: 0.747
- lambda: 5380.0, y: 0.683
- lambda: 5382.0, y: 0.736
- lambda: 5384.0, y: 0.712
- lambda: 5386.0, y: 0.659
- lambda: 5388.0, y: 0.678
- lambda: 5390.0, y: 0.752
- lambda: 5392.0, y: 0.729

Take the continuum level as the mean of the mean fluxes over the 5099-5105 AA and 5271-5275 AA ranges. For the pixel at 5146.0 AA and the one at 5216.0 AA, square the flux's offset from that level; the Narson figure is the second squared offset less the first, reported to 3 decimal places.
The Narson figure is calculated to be 0.015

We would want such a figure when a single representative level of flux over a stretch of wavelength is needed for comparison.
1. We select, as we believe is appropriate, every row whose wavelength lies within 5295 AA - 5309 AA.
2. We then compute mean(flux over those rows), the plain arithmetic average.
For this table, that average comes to 0.68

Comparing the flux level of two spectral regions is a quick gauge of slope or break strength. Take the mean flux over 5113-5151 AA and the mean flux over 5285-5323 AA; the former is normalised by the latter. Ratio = 0.84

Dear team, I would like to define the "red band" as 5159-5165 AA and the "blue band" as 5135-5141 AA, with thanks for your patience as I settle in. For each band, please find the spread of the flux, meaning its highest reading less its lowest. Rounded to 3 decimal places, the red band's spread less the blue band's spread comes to 0.013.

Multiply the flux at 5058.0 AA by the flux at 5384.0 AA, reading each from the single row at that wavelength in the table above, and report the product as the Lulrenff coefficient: 0.407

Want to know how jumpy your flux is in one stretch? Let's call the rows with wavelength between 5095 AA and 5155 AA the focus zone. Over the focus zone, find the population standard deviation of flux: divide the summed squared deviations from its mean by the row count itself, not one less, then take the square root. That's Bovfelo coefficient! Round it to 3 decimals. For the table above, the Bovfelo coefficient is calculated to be 0.046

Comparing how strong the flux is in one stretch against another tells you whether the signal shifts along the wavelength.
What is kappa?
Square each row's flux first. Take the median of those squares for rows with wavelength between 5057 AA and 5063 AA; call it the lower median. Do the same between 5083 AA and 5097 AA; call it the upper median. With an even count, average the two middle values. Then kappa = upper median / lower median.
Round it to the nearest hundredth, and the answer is 1.00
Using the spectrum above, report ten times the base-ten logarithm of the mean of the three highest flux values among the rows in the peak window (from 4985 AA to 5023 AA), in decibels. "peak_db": -1.89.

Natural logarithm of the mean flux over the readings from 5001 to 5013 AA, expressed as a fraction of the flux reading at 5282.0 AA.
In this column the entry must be -0.23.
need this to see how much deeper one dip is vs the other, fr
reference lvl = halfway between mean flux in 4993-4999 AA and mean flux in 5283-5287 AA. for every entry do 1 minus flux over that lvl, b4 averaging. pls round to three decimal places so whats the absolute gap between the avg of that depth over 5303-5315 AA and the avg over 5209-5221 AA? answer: 0.201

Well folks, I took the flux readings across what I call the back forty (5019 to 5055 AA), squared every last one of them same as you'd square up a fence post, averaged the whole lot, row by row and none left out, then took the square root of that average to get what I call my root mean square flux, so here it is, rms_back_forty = 0.59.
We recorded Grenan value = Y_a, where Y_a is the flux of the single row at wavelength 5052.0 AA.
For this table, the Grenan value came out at 0.582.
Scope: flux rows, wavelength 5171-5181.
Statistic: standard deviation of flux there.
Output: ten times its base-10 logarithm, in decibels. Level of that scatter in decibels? -10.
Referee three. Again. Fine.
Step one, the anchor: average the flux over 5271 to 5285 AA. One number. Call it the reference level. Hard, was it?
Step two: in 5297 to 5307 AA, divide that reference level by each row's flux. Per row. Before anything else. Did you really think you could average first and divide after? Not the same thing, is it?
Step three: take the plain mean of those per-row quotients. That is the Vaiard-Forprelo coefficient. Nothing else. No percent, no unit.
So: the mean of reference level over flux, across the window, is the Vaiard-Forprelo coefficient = 0.92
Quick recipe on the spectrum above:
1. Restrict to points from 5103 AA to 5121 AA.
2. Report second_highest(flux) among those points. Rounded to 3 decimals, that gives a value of 0.635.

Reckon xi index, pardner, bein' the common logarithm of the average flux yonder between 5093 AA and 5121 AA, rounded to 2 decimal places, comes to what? -0.22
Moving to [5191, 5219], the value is -0.24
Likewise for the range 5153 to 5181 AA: -0.30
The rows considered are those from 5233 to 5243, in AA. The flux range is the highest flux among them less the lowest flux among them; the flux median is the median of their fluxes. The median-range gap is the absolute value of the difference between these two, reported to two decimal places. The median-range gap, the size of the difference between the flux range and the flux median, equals 0.52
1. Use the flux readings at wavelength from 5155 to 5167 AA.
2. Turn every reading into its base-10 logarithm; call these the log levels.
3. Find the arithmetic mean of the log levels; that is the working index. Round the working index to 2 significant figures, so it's -0.23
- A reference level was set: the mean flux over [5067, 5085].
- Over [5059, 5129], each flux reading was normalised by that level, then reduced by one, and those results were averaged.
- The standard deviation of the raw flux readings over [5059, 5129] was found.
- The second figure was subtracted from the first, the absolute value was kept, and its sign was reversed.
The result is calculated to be -0.016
